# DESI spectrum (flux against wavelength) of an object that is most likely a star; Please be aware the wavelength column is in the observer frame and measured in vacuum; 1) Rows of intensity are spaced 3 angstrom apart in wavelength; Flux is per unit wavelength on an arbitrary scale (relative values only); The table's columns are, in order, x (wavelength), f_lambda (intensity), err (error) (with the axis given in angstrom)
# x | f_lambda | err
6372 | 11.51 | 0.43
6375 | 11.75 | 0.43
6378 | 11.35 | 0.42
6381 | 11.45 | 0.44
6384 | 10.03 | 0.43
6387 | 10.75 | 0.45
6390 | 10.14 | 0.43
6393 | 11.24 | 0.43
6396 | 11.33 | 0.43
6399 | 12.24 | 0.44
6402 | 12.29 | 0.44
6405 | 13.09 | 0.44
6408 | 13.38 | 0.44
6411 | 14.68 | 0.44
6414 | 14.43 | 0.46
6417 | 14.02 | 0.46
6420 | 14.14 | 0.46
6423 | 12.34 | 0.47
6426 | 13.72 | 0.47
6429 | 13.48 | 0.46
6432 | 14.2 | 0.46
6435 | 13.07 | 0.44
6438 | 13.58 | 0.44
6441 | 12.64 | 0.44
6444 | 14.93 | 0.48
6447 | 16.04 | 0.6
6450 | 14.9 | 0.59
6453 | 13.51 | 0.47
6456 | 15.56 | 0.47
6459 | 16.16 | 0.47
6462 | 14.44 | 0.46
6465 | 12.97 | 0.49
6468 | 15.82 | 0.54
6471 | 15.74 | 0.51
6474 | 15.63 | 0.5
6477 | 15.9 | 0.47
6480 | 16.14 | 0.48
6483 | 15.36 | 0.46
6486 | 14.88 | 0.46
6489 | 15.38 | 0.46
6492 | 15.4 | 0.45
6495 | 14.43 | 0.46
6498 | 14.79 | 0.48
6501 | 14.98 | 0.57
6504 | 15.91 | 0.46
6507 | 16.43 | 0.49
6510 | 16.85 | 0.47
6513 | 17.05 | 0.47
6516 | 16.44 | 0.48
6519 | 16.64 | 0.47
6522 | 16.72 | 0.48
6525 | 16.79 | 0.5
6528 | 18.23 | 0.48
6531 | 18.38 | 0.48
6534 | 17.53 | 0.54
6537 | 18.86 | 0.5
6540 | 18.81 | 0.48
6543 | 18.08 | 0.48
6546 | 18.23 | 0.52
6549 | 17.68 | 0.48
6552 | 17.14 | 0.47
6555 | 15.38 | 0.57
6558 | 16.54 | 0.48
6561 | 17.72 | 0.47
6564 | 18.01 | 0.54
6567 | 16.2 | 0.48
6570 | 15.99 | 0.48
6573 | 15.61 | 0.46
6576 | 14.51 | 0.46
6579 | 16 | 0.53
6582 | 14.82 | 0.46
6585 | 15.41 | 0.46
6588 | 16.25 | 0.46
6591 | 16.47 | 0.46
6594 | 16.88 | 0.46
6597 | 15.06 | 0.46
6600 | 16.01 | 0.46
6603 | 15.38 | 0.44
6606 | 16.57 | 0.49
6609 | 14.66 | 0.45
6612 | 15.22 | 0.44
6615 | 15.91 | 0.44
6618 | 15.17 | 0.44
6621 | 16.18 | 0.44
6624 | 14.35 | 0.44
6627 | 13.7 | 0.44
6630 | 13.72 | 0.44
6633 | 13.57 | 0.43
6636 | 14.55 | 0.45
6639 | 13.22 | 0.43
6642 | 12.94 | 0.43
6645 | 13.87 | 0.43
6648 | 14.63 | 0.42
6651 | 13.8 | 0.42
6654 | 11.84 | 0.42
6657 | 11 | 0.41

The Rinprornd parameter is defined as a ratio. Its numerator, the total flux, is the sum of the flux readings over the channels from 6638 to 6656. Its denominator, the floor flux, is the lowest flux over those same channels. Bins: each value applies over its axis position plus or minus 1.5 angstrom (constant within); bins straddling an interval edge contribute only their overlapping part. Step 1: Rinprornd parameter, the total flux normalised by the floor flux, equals 6.78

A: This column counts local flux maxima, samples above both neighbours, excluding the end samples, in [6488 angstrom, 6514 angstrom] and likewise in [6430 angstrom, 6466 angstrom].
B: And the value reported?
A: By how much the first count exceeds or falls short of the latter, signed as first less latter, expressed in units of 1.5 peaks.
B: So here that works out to -1.3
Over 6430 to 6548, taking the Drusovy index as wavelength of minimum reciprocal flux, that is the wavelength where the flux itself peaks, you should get 6537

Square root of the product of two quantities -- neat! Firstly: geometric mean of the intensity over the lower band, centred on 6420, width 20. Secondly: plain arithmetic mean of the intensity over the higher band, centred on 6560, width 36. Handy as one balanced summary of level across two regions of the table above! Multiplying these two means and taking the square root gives 15.2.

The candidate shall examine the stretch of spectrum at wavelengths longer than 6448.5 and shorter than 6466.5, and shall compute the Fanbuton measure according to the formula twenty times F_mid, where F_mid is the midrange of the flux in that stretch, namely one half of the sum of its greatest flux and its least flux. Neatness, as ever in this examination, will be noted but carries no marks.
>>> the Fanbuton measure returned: 291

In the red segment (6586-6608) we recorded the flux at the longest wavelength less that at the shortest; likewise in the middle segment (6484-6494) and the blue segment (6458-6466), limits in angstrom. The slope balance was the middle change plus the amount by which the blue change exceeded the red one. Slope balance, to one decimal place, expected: -3.0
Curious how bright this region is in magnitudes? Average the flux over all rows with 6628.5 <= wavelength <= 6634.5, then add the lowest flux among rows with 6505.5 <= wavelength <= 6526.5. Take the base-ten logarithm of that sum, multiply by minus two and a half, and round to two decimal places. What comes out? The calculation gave -3.70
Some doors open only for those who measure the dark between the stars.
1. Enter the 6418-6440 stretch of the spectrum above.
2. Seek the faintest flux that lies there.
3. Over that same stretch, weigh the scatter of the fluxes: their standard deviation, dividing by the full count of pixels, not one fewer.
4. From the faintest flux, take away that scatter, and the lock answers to 11.7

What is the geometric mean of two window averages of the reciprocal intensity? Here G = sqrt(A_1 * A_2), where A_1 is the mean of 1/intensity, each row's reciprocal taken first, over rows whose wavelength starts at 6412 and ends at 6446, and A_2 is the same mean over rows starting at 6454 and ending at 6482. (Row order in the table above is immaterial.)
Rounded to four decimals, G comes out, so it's 0.0692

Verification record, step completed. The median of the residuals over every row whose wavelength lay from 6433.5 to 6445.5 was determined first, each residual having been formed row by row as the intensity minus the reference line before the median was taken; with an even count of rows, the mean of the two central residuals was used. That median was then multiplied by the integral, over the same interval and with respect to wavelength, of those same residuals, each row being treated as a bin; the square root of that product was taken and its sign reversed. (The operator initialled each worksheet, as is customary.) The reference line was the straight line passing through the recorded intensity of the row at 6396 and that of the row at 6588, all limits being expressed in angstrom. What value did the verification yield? -3.6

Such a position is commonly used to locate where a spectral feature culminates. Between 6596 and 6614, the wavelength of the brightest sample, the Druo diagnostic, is 6606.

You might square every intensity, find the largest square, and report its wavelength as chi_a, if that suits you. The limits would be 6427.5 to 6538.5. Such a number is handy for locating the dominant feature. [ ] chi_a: 6537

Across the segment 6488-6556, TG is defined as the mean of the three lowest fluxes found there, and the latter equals 14.7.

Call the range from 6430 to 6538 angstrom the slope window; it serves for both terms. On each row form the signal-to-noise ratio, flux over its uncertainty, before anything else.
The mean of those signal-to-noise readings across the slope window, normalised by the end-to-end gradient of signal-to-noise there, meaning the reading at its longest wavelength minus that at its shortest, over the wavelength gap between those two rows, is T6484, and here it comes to 495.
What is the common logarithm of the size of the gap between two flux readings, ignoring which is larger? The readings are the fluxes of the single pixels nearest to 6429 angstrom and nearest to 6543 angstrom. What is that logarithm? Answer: 0.66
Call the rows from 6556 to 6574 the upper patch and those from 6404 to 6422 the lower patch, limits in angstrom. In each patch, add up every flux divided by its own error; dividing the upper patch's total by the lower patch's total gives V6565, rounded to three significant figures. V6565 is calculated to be 1.11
